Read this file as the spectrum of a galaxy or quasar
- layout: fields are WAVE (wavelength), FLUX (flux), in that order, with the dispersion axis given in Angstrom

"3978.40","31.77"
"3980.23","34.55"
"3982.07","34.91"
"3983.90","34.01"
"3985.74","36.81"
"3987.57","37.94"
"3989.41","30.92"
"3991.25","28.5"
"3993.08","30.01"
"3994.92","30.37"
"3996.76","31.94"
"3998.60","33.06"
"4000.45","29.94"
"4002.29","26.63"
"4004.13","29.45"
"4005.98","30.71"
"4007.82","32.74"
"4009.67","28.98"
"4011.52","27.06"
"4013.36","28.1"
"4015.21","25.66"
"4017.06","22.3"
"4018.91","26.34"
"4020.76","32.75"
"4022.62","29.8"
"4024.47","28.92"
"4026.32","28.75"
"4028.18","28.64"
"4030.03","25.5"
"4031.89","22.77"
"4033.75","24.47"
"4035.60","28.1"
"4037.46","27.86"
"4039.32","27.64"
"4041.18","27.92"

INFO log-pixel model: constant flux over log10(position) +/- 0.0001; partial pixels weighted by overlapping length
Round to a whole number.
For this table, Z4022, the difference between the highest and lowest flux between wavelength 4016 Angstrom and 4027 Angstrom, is 10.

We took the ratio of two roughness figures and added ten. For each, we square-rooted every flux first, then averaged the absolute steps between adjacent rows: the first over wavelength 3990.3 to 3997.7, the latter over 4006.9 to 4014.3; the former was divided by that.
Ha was 10.5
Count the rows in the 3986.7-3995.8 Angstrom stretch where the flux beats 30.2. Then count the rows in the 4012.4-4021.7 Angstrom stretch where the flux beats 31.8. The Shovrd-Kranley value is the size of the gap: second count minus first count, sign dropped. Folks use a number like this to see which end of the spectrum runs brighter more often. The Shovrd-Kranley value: 2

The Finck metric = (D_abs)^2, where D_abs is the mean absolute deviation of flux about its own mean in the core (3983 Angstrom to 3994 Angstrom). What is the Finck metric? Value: 10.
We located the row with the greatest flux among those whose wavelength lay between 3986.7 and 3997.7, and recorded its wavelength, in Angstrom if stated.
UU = 3987.57 Angstrom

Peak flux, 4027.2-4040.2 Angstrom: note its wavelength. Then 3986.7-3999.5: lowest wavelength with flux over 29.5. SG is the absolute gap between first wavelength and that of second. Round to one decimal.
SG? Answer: 40.6 Angstrom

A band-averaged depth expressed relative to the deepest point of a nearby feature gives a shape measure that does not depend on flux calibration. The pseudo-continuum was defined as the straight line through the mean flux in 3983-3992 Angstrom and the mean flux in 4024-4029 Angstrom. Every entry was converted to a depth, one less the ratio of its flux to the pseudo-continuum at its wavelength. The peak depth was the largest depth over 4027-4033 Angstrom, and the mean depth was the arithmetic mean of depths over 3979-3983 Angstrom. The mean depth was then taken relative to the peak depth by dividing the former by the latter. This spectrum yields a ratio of 0.0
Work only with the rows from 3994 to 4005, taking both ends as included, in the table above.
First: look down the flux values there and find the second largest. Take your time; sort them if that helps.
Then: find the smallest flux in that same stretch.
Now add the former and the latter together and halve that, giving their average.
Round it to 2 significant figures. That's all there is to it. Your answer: 29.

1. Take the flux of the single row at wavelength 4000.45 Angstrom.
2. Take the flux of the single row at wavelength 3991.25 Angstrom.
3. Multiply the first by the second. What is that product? 853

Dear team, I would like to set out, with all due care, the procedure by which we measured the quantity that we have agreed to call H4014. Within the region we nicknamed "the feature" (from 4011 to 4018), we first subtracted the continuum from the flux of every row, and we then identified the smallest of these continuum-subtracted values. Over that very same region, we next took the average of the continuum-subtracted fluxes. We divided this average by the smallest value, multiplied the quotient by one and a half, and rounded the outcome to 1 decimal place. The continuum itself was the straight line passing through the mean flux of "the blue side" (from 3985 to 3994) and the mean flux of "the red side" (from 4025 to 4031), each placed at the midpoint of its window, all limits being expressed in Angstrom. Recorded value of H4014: 0.8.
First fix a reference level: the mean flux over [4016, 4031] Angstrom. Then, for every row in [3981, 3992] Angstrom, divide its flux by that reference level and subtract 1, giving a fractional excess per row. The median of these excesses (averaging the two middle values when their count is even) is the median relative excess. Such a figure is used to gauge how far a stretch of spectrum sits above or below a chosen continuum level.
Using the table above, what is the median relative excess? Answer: 0.24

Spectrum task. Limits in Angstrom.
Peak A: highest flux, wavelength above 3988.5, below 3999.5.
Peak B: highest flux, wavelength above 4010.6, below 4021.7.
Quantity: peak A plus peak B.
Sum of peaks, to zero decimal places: 66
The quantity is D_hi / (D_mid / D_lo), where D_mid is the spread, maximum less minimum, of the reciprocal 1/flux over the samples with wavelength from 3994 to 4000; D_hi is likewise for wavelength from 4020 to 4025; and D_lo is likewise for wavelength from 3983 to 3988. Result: 0.0046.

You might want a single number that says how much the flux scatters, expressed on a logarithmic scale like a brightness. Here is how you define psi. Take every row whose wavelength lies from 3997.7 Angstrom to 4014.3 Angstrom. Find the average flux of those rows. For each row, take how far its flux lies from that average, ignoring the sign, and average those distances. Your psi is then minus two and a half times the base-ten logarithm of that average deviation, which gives -0.62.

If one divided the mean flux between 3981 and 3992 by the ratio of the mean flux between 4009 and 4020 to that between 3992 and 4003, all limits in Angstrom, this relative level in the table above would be 39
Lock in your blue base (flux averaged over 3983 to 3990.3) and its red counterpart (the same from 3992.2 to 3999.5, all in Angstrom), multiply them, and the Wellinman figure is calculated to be 1095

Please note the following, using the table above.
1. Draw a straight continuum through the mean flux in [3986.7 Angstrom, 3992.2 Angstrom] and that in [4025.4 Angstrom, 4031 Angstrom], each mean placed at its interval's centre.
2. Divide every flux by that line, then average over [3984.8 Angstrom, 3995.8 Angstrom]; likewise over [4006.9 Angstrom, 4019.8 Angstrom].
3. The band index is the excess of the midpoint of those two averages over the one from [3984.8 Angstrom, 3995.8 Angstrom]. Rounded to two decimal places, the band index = -0.04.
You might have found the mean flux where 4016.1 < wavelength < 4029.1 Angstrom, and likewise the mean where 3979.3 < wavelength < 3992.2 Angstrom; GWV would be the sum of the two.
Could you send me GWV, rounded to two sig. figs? 62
